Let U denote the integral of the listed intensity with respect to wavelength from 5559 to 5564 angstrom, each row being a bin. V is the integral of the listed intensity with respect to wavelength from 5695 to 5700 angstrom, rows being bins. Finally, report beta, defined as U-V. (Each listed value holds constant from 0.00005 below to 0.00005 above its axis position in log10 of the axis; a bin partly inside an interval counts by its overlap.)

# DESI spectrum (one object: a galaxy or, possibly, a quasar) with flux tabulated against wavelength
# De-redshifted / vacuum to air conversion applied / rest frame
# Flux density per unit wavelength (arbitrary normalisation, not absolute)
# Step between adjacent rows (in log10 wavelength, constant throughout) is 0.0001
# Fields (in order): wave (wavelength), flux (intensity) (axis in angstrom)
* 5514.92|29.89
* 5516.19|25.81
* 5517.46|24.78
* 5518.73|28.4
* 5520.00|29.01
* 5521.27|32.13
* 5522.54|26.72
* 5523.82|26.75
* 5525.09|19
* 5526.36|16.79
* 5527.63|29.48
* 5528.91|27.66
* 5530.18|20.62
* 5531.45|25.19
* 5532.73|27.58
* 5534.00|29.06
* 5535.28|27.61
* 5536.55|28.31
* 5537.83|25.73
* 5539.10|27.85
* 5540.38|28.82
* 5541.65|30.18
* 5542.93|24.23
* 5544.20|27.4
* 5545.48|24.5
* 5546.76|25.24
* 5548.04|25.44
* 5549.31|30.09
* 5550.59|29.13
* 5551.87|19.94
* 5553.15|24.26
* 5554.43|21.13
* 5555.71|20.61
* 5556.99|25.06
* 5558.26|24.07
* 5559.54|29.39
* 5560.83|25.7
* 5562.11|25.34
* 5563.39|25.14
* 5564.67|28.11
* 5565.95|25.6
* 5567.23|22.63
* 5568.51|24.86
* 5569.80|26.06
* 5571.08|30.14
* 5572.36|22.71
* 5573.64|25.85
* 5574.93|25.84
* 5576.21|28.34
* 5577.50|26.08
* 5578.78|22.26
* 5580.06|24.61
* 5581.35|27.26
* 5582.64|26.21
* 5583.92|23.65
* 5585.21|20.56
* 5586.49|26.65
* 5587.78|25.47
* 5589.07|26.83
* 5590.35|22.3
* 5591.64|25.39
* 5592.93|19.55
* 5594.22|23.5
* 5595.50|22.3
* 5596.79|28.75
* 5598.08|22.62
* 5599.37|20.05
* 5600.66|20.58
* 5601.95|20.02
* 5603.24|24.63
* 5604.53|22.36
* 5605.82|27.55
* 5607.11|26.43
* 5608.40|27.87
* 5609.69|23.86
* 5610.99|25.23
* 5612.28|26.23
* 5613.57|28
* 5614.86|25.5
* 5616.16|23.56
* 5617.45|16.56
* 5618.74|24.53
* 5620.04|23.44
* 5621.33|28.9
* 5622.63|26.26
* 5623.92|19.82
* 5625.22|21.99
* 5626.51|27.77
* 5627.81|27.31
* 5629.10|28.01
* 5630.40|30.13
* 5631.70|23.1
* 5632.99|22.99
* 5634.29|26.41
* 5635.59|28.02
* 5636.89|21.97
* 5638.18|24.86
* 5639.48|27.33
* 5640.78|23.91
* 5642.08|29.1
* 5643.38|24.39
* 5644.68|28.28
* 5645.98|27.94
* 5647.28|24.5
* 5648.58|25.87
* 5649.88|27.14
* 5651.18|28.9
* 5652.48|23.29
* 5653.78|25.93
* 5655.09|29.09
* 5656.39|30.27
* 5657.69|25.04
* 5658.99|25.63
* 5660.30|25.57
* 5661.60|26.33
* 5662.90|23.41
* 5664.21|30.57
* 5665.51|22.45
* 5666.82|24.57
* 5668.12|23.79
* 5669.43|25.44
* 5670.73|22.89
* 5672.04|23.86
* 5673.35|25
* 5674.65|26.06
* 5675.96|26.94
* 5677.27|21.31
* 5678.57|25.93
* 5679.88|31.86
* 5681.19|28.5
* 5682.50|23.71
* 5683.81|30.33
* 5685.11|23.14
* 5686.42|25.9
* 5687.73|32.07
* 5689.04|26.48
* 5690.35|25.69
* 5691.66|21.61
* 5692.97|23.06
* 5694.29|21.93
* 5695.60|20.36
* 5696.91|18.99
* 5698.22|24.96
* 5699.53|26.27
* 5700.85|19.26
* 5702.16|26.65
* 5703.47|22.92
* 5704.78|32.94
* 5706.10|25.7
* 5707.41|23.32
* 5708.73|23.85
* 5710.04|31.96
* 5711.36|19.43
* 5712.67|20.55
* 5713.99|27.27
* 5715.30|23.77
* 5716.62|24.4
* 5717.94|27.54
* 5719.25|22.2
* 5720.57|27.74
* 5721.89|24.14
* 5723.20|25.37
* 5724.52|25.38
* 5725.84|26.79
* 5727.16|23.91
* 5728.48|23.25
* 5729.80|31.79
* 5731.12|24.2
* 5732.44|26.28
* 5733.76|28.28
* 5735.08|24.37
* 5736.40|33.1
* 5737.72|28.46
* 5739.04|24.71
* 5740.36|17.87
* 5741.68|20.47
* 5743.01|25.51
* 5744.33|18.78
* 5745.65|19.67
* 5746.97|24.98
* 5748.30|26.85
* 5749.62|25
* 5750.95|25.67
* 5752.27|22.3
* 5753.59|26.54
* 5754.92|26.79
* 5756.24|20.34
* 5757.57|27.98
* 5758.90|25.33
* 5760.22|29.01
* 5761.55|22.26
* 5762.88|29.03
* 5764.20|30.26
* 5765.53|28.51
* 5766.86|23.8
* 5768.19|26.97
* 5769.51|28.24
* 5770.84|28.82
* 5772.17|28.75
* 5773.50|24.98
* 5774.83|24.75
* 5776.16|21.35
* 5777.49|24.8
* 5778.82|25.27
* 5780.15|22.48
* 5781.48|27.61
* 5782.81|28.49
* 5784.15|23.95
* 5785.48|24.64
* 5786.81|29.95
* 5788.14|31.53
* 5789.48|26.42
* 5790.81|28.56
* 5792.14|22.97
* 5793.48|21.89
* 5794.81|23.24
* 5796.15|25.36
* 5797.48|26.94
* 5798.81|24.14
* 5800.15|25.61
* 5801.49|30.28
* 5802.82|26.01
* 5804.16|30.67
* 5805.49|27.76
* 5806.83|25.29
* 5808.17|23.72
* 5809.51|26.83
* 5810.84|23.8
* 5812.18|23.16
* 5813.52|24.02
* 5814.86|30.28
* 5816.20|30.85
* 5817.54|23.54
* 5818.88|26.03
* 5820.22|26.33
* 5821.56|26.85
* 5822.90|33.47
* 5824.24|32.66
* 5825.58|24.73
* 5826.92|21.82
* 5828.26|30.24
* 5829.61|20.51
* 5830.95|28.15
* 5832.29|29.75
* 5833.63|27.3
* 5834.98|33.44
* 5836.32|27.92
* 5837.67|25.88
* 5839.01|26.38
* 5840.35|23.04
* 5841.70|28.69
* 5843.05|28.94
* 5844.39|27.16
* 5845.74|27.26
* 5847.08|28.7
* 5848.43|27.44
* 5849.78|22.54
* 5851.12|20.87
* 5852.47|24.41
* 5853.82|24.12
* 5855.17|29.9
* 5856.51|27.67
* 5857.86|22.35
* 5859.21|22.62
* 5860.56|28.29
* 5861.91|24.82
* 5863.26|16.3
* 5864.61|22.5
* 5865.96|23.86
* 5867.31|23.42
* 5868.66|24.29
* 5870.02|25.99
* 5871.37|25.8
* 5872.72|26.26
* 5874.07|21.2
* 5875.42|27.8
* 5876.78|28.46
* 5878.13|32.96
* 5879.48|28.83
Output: 19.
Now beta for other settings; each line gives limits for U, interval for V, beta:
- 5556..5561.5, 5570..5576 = -17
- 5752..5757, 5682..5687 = -8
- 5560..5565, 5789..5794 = 5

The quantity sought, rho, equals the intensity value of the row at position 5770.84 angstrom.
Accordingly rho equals 28.82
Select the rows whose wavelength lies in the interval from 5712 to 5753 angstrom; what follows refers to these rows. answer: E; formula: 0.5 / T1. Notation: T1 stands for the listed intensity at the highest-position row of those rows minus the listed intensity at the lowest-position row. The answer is 0.29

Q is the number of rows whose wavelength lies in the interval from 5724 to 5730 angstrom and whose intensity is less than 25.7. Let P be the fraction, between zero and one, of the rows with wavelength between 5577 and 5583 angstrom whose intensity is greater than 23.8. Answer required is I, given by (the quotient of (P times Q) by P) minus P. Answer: 2.2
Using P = 0.80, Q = 3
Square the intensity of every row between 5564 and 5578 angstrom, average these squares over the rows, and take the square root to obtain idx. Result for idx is 26.1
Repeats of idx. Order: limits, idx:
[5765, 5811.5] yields 26.3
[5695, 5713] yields 24.5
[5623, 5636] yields 25.7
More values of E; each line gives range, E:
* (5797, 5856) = 0.17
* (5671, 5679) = 0.24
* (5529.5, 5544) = 0.14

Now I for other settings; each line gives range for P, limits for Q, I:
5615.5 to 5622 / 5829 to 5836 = 0.6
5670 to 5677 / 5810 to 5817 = 2.2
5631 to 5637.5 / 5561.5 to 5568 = 3.6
